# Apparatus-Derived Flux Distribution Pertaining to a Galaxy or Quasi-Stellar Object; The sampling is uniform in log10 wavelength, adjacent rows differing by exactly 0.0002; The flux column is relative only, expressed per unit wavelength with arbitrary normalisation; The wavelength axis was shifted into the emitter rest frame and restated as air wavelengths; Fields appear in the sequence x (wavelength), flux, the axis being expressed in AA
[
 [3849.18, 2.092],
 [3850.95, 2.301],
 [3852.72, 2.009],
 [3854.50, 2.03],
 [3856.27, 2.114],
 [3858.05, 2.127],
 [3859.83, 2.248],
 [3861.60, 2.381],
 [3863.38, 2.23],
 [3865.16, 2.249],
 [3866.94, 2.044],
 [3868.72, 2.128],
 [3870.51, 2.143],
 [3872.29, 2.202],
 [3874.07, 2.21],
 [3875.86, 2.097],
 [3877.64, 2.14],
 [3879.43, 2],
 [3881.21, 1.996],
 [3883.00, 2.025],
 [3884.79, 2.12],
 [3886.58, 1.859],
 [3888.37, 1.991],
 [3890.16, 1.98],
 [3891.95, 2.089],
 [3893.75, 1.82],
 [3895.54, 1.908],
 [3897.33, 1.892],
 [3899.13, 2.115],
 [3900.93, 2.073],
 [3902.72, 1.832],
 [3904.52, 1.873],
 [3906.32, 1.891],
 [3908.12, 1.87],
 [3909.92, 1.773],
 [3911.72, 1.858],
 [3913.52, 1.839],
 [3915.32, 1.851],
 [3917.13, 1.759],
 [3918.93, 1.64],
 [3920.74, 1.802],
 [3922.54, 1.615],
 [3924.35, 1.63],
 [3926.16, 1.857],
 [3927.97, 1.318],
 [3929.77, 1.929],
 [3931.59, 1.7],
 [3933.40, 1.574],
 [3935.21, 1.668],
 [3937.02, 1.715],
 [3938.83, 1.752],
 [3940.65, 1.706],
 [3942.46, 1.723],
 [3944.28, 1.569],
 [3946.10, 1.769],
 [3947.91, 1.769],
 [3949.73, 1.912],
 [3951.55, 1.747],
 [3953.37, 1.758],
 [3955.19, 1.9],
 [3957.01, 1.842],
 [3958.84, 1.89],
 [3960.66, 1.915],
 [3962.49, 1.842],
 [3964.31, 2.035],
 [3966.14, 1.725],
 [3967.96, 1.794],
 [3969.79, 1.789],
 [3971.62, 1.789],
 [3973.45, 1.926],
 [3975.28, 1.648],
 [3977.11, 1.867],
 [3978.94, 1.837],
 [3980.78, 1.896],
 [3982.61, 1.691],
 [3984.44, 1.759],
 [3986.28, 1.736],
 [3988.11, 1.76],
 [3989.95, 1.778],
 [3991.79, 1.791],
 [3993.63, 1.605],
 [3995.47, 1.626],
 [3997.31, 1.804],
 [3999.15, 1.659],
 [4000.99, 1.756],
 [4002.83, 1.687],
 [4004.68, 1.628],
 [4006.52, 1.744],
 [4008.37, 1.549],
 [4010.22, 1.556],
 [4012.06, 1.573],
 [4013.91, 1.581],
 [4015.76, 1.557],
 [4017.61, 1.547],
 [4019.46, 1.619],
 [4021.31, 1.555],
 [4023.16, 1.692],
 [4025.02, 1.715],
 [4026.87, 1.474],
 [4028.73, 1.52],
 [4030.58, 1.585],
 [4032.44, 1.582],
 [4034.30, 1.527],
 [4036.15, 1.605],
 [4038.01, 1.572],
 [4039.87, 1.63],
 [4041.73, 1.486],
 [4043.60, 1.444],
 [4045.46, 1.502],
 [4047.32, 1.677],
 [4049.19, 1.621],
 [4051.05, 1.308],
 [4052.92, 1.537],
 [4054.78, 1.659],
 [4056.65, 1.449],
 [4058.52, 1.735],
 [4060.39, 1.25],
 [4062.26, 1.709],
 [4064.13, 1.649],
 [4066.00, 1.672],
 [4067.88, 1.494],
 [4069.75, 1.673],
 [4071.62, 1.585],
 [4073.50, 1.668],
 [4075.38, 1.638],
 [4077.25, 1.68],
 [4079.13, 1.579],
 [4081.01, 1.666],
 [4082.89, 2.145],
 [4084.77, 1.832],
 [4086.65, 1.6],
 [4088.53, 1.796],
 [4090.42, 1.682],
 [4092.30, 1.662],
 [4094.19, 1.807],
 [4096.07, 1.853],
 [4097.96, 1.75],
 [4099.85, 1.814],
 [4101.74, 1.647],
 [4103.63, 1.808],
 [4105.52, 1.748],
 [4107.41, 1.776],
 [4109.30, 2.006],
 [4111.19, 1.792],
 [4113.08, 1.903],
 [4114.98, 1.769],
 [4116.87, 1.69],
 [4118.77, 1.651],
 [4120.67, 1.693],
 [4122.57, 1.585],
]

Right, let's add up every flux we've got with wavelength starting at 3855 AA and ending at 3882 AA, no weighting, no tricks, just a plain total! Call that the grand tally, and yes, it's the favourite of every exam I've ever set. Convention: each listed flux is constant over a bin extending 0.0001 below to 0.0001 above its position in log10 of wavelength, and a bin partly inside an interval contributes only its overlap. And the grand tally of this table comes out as 32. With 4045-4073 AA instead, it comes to 24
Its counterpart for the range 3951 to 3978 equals 27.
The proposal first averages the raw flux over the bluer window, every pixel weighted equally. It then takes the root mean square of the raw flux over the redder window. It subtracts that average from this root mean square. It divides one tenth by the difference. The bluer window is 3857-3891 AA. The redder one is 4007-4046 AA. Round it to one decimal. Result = -0.2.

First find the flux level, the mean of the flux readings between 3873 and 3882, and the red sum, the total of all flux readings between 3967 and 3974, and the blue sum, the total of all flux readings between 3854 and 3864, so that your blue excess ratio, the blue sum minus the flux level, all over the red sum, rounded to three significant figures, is 1.51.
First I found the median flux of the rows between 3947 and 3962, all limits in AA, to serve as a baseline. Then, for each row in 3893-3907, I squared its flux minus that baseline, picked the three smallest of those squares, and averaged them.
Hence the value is 0.000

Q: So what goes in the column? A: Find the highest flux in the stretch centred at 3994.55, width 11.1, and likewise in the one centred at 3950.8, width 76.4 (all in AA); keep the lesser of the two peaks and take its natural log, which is 0.59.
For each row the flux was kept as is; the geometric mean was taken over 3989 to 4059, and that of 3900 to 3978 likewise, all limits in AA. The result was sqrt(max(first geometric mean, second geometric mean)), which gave 1.33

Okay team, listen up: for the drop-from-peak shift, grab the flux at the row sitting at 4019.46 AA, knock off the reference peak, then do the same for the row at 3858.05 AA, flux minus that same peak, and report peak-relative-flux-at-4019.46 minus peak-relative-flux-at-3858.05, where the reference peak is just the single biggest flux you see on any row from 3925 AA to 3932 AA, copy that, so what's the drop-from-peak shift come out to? -0.51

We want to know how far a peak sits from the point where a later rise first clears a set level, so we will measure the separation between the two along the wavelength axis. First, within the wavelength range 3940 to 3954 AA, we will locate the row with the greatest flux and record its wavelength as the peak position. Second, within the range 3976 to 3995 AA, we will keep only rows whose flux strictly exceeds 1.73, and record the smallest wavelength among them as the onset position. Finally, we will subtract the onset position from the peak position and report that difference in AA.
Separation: -27.4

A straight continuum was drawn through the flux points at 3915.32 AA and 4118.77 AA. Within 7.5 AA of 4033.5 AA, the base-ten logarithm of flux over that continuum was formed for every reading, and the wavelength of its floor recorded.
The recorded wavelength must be 4026.87 AA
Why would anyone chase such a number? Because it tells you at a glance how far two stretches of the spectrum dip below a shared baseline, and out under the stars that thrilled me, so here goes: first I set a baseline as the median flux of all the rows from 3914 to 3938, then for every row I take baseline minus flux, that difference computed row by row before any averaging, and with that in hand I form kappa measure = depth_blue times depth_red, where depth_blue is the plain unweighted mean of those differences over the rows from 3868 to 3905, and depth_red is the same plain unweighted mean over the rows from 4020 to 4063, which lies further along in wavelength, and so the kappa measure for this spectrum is -0.046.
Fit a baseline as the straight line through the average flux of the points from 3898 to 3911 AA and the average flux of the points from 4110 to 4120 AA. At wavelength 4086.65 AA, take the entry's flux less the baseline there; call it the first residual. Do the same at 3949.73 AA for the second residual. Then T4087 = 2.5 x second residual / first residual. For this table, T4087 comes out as -0.4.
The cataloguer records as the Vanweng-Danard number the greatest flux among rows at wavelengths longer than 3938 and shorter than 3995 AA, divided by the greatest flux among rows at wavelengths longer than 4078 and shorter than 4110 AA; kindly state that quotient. 0.95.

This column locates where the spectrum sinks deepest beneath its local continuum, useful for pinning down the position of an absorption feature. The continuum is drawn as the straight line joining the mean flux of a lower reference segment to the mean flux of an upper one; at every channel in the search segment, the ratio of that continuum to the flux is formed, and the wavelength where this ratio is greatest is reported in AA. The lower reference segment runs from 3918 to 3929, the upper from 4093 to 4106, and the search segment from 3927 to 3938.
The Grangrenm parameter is 3927.97 AA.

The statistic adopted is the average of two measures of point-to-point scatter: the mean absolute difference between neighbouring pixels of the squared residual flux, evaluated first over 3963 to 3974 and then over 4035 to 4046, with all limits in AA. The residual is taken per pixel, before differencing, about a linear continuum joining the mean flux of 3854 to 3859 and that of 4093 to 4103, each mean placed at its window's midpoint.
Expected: 0.030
